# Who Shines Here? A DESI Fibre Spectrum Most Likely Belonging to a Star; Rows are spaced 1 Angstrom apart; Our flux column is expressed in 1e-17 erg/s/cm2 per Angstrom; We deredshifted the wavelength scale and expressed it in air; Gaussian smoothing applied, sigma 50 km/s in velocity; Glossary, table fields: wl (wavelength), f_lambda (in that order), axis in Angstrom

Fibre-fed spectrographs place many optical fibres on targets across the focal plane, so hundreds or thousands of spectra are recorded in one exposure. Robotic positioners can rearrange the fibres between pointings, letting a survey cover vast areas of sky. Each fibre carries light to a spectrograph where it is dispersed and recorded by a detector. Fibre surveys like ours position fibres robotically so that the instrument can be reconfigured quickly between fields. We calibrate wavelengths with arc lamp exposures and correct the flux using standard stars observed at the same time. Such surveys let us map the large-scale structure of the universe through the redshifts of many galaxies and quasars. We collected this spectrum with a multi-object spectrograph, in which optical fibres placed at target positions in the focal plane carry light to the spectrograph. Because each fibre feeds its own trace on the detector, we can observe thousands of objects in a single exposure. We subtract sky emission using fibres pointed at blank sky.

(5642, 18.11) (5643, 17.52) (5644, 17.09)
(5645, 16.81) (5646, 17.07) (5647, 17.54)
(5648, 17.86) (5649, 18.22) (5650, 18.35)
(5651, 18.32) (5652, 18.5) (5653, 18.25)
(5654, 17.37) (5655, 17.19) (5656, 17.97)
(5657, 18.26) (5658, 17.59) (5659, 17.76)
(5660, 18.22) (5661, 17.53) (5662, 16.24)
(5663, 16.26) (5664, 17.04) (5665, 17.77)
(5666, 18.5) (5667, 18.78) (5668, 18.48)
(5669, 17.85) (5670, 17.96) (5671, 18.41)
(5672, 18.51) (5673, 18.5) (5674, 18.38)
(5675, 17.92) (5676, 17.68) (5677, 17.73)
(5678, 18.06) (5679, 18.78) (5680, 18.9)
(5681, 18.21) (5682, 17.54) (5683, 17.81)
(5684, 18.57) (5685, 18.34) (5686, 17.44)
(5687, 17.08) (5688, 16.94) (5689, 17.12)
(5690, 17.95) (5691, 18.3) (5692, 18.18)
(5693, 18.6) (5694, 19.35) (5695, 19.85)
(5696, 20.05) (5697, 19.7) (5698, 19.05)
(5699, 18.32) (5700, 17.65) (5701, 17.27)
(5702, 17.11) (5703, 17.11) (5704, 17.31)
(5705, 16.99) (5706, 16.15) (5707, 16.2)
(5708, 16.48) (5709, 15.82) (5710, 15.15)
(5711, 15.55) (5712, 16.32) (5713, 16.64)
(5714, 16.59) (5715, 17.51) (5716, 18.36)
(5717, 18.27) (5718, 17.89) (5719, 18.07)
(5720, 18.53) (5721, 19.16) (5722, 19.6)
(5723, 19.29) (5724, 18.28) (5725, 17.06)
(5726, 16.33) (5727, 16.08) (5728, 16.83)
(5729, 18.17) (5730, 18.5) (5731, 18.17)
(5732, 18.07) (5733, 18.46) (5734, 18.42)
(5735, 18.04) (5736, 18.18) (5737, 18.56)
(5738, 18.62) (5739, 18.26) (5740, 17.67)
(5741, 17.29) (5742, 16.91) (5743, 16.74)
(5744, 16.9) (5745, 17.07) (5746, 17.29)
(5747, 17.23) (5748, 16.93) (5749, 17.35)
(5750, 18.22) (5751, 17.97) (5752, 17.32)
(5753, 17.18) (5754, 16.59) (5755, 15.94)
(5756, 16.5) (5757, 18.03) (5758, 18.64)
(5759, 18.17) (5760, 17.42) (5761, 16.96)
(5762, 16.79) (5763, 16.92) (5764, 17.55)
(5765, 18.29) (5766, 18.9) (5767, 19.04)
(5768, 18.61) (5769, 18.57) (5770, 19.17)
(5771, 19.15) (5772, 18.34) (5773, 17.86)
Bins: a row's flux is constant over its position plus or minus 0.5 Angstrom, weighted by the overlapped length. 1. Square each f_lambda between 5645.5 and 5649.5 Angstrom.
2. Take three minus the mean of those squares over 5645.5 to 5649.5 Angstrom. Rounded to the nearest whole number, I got -309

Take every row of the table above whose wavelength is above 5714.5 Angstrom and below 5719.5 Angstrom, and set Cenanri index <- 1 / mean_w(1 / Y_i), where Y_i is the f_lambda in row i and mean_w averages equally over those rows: 18.0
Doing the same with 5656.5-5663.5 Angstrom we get 17.4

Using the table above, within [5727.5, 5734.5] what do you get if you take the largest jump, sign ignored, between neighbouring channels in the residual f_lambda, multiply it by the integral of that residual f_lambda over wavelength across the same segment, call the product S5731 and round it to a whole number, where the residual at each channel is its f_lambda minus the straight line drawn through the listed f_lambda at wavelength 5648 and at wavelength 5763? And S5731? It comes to 9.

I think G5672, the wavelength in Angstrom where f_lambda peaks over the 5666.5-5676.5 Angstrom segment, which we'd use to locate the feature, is 5667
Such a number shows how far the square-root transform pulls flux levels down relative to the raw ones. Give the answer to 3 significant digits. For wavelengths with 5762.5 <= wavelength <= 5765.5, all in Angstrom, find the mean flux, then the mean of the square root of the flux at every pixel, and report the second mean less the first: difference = -13.4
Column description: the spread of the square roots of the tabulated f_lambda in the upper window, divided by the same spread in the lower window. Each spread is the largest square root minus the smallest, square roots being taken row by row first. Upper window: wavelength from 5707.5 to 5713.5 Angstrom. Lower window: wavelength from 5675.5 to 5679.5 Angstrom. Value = 1.5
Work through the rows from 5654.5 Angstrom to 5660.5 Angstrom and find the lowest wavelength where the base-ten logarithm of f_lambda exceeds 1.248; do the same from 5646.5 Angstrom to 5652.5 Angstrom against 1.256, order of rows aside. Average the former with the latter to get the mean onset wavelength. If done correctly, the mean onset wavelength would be 5652.5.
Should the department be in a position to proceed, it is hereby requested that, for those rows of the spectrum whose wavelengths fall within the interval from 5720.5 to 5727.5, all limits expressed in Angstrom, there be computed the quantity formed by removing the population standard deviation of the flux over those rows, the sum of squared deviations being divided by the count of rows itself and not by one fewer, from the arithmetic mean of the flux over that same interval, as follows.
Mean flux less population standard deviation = 16.6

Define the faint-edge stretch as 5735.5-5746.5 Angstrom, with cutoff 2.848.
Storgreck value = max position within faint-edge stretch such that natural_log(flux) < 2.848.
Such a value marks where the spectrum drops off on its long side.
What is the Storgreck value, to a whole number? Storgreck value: 5745 Angstrom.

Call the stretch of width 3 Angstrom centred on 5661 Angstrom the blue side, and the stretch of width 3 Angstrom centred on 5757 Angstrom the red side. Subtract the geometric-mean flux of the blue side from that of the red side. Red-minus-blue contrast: 0.39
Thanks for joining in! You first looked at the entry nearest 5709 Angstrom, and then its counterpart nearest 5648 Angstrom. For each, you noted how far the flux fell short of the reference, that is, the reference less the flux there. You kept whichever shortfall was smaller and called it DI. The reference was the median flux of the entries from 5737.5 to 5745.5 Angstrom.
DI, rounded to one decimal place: -0.7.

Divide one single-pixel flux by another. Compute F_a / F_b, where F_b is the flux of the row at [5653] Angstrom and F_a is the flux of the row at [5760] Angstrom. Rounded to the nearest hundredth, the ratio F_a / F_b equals 0.95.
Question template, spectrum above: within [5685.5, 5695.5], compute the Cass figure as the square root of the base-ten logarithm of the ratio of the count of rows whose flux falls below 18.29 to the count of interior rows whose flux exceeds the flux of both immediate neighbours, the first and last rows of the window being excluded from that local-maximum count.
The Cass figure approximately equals 0.88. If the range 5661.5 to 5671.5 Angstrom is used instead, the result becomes 0.88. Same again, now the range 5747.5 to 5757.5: 1.00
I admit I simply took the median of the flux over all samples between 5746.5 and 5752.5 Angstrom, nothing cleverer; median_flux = 17.3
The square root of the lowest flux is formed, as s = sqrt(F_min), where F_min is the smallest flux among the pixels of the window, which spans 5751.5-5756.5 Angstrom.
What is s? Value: 3.99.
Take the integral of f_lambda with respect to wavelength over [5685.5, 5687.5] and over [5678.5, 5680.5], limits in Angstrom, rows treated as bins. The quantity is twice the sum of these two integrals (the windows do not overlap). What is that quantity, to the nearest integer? 144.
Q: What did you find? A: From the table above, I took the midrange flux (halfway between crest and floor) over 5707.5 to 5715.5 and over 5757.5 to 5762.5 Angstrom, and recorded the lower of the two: 16.3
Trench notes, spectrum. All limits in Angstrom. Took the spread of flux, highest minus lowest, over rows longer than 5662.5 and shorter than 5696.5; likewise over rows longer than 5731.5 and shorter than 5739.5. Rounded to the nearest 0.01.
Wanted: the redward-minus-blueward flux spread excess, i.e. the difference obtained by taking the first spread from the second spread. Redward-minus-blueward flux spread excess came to -3.21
